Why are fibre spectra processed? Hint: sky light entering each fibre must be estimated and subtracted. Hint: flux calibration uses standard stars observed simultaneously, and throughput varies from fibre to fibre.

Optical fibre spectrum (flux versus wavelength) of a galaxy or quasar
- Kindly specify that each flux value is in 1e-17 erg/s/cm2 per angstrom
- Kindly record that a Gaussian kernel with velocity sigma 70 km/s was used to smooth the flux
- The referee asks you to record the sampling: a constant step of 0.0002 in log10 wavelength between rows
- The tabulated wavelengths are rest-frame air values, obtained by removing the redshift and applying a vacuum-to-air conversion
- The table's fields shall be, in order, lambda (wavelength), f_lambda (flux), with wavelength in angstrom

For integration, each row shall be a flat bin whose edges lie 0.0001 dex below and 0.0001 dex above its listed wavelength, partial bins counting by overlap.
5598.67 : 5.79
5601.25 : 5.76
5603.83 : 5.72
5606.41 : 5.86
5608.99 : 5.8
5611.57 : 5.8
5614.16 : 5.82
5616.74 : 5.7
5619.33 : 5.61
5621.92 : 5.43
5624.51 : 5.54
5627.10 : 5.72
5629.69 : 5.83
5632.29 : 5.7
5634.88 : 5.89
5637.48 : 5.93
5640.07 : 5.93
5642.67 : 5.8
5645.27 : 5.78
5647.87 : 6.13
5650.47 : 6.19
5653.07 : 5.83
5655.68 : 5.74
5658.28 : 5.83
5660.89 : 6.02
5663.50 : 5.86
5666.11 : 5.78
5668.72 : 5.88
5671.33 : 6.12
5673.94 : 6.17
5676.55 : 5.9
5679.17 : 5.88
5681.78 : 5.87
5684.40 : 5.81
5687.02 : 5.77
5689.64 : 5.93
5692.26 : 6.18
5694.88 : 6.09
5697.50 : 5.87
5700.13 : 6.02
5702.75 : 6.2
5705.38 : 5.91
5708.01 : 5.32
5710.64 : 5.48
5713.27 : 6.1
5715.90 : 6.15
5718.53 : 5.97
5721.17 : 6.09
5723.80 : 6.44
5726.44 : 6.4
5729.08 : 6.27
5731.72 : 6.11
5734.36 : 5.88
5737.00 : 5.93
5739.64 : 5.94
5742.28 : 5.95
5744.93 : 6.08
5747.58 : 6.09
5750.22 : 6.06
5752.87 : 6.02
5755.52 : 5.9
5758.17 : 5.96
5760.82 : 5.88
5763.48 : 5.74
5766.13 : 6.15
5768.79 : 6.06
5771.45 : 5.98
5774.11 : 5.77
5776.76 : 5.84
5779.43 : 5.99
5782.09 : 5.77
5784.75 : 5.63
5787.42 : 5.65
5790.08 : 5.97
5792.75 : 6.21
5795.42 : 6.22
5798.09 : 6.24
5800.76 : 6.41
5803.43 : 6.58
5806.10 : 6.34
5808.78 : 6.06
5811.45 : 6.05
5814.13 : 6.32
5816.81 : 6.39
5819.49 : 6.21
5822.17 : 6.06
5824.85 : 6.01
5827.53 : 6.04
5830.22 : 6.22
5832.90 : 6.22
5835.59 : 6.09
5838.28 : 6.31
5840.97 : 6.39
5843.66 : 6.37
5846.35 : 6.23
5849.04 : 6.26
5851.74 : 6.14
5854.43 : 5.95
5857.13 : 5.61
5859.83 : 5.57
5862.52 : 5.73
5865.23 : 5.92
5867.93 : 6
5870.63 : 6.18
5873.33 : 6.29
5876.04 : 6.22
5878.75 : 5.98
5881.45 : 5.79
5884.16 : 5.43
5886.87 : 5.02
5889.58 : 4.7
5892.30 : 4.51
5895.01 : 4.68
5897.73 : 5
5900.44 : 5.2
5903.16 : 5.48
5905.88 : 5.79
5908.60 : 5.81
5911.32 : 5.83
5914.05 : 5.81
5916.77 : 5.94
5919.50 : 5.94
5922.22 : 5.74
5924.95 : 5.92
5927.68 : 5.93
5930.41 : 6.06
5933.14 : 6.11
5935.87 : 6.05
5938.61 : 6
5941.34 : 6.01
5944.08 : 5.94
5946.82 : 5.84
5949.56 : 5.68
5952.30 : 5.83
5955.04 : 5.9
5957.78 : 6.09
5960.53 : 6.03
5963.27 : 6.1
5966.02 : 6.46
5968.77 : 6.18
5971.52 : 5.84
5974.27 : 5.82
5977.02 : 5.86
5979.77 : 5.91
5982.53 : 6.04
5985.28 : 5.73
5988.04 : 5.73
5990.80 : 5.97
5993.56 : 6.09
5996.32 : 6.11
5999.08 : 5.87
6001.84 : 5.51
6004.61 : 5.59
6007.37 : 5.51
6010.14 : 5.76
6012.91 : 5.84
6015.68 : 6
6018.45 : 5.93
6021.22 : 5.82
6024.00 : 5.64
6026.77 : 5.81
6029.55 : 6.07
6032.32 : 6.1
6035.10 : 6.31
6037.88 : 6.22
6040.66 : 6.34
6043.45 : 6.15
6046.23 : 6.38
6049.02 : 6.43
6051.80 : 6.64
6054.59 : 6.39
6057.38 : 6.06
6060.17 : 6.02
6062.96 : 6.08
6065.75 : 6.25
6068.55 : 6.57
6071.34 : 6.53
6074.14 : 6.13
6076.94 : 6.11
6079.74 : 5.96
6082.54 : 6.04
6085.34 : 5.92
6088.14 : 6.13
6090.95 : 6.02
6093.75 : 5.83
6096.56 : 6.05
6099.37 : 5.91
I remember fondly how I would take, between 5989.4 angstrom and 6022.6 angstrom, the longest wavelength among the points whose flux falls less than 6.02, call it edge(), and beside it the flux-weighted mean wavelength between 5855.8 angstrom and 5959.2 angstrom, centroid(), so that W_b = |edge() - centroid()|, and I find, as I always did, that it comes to 113.4 angstrom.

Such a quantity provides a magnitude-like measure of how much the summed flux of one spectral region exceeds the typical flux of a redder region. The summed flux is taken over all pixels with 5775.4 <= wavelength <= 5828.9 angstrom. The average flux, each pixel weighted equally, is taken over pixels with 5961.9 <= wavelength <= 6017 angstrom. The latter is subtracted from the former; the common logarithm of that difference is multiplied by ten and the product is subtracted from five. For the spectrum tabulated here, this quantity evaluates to -15.6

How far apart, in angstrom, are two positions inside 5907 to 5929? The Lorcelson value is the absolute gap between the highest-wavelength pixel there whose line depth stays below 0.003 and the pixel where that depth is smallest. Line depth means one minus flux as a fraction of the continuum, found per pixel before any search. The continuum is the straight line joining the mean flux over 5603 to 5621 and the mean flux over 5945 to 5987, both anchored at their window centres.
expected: 10.9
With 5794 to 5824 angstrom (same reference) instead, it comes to 18.7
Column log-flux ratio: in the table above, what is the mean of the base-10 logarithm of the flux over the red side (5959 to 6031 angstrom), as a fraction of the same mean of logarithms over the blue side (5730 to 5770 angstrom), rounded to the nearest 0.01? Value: 0.99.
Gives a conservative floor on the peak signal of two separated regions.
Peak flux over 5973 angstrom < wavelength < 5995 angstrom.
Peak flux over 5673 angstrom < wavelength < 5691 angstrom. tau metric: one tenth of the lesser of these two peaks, 0.609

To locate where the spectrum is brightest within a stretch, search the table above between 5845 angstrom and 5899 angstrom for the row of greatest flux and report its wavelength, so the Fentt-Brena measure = 5873.33 angstrom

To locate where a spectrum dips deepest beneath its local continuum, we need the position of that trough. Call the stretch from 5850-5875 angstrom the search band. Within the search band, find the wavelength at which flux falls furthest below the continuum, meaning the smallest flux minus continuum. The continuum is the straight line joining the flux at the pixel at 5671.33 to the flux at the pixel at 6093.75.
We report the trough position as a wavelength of 5859.83 angstrom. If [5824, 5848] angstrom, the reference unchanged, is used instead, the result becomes 5824.85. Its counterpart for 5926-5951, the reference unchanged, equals 5949.56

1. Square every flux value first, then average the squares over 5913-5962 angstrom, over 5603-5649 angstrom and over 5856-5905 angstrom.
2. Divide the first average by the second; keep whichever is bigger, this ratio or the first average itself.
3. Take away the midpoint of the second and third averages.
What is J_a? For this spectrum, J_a 3.2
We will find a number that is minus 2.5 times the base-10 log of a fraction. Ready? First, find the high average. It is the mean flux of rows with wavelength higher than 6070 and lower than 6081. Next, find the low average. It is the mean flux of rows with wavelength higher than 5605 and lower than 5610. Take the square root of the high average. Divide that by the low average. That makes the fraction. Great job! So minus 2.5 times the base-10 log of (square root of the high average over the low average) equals 0.93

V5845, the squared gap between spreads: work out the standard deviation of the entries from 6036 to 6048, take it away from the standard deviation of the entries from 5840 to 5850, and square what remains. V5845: 0.00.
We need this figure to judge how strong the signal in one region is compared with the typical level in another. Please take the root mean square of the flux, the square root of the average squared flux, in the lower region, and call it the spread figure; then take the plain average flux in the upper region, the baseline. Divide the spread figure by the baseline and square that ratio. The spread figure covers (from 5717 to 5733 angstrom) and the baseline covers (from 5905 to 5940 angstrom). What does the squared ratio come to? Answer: 1.10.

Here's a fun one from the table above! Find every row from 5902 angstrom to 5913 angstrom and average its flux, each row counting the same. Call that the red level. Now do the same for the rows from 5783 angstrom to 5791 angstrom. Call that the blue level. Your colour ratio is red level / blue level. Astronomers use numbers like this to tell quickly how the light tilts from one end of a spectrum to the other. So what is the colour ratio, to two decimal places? 1.00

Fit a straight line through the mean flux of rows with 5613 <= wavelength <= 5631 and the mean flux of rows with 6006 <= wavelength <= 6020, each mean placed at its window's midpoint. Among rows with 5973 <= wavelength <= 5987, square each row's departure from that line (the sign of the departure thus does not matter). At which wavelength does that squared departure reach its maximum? 5982.53 angstrom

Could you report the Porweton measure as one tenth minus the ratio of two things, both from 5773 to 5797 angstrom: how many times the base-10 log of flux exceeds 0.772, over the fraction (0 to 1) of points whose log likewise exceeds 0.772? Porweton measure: -8.9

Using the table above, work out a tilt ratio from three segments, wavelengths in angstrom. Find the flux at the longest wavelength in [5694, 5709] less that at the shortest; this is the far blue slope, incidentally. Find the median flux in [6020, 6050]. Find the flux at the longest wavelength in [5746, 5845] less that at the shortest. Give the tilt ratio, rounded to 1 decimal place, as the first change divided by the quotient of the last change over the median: -16.9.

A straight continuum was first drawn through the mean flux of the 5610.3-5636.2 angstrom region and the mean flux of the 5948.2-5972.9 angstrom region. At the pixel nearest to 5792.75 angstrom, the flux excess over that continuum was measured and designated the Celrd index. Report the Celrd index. 0.35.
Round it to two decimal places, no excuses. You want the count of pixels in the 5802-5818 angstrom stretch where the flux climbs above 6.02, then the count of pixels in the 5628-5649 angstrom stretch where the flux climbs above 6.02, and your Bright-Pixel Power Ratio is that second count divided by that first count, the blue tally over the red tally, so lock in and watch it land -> 0.17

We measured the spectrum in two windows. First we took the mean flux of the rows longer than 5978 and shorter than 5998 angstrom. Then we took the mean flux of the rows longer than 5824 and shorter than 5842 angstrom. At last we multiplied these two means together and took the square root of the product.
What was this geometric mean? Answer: 6.06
